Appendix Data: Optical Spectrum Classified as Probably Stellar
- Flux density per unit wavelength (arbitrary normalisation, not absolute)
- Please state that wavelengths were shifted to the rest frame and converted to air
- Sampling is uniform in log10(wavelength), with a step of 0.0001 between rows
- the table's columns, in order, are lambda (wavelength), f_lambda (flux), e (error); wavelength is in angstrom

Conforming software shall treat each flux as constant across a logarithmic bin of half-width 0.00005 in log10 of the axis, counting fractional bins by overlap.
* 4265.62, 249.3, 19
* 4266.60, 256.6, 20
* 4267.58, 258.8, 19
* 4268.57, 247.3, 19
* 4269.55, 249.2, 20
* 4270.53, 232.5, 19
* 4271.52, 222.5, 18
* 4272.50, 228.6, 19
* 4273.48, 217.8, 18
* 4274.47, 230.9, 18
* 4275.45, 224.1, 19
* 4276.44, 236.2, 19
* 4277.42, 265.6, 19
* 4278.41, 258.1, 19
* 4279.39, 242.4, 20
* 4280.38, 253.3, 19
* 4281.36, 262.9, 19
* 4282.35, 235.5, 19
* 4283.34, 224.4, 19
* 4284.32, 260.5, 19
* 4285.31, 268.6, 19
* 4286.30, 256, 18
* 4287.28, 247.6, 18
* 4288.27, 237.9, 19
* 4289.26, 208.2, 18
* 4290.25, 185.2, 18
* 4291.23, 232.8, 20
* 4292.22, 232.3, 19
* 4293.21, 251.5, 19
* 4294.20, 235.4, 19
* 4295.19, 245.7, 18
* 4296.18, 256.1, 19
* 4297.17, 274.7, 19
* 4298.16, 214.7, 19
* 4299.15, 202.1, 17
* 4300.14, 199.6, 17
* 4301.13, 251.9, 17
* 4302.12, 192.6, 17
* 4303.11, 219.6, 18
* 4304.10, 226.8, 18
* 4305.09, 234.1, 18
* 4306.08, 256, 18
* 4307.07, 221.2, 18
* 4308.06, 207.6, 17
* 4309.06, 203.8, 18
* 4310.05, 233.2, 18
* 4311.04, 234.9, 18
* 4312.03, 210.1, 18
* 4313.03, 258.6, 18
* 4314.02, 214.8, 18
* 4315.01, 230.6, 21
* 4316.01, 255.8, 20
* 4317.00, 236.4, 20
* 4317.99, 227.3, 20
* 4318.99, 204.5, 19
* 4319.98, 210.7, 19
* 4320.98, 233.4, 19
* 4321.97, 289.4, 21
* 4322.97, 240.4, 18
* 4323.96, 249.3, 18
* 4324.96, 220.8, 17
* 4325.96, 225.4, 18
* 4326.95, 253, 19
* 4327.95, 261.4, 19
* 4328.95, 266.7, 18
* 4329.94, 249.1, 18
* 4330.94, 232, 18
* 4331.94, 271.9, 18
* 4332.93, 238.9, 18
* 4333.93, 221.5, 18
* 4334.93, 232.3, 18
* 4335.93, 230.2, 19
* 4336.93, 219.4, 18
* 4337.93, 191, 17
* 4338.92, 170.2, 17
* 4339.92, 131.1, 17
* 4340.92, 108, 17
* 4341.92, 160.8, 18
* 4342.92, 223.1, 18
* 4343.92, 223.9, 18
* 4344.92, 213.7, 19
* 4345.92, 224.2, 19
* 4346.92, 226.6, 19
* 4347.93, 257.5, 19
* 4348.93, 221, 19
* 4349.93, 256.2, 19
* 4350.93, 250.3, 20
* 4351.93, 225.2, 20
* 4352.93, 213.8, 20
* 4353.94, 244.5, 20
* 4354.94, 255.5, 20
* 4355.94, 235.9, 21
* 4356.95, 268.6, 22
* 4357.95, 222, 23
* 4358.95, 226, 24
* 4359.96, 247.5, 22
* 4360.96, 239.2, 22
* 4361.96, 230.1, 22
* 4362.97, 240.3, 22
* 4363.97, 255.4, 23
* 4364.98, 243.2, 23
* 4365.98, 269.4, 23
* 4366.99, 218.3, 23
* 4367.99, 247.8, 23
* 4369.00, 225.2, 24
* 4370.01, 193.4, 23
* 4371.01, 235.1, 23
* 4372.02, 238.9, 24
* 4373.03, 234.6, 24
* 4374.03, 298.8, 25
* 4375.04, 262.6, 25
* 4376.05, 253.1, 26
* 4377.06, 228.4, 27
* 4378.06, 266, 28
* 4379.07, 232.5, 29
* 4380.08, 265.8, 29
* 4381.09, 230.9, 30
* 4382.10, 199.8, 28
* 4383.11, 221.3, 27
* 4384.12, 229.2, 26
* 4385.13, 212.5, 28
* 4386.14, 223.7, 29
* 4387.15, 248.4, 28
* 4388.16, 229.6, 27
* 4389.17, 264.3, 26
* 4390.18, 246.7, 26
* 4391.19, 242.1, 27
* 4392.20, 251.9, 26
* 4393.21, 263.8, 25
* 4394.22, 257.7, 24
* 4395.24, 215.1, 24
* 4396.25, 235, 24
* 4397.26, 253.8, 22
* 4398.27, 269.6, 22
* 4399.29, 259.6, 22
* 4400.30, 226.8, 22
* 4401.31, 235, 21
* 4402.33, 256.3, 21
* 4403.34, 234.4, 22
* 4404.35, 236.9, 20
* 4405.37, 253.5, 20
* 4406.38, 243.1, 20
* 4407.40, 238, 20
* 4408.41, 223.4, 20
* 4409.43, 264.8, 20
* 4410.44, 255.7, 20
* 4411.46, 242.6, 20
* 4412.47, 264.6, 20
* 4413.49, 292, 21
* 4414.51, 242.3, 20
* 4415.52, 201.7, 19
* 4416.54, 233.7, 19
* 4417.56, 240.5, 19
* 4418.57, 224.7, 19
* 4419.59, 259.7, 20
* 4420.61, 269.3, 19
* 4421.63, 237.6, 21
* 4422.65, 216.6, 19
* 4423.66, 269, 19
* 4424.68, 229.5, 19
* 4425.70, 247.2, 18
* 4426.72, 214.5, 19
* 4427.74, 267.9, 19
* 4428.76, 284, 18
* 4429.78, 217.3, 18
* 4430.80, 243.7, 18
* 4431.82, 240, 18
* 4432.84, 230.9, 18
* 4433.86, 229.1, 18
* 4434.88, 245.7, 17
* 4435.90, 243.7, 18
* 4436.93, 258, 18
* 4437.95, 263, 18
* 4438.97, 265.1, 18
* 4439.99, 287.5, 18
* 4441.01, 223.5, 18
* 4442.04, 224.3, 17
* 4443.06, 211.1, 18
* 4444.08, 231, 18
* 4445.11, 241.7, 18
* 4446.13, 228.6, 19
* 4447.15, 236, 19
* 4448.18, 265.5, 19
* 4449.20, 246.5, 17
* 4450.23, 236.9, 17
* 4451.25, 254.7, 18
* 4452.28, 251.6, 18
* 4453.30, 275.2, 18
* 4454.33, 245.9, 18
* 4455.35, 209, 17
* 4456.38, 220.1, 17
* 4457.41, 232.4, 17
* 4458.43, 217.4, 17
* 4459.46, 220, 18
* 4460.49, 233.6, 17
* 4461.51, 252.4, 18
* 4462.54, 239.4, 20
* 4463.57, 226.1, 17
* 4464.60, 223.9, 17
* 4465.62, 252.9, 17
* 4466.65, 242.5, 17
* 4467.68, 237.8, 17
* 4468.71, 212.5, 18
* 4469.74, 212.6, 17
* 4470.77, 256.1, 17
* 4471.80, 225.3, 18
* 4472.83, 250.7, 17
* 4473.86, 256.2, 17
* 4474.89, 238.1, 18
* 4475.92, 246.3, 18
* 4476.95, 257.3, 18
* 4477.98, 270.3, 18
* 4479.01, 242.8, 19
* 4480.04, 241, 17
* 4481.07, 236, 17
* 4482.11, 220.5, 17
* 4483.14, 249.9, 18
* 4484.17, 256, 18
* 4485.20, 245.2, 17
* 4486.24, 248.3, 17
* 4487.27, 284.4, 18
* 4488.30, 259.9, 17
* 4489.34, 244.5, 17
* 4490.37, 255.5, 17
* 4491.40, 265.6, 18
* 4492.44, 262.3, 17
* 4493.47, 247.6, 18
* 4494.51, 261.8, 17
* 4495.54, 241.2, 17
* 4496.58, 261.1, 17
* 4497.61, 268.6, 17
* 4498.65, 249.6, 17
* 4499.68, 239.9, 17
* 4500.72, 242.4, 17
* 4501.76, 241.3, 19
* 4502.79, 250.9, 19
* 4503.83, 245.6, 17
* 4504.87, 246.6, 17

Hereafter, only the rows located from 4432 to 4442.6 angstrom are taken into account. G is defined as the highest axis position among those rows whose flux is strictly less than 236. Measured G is 4442.04 angstrom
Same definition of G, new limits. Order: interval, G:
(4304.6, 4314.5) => 4314.02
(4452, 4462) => 4460.49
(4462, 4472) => 4471.80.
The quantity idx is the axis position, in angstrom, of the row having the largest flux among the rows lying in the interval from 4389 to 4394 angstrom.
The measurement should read 4389.17 angstrom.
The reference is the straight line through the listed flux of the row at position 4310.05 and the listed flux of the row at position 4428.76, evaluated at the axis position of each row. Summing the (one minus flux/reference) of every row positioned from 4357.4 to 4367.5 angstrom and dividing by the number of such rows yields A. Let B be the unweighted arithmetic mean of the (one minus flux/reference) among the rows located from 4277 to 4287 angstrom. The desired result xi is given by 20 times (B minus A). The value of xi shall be -4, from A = 0.06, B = -0.14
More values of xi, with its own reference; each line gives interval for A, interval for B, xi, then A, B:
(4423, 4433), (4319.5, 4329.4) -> -3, 0.14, -0.02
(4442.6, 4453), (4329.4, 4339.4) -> -2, 0.18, 0.07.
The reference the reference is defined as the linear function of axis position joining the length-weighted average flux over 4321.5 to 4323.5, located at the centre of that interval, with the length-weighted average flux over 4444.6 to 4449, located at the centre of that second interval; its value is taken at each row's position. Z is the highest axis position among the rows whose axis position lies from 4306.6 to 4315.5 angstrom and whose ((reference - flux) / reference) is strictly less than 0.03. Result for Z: 4313.03 angstrom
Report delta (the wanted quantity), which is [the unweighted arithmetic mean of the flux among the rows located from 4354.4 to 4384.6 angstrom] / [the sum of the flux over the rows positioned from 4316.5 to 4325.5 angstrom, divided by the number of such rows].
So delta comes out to 1.02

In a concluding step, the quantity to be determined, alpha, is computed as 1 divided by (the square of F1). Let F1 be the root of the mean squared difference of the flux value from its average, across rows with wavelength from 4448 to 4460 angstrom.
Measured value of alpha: 0.0026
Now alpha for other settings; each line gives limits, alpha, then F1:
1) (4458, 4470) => 0.0053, 13.7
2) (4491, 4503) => 0.0097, 10.1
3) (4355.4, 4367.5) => 0.0039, 16.0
